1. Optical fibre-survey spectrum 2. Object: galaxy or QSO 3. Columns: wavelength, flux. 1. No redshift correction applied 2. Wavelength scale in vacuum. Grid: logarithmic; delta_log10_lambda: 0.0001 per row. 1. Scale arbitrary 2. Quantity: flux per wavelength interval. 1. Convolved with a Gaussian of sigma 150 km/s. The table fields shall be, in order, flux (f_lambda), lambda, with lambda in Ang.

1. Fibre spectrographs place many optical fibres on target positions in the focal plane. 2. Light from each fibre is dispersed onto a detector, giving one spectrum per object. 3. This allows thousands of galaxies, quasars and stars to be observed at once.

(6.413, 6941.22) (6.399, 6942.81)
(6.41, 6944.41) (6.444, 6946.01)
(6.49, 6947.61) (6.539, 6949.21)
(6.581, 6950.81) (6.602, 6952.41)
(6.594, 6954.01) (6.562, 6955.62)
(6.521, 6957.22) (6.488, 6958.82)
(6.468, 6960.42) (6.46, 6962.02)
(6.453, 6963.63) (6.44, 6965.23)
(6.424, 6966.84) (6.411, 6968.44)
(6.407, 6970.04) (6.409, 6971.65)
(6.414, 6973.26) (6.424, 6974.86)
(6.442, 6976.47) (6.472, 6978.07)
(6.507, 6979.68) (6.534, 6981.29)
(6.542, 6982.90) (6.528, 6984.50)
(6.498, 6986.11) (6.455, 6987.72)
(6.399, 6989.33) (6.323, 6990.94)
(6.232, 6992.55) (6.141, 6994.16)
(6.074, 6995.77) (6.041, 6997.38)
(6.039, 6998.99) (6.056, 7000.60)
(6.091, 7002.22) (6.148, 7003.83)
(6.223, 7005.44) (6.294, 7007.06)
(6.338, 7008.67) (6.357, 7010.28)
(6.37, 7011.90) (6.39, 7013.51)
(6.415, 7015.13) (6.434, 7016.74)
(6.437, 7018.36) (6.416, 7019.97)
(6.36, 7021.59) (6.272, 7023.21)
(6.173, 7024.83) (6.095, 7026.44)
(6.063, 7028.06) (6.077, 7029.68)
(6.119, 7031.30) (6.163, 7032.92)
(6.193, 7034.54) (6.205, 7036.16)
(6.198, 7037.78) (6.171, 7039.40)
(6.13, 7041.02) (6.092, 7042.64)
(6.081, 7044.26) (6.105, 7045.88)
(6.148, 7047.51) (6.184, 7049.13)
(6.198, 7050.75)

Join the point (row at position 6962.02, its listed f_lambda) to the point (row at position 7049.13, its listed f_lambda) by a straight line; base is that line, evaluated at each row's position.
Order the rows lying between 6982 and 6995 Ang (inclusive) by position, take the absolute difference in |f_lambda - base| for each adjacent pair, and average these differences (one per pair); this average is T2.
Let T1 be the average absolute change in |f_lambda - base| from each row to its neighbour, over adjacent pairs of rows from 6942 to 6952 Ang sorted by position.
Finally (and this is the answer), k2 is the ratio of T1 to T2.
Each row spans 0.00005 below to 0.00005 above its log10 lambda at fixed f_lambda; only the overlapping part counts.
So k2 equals 0.8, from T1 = 0.035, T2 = 0.045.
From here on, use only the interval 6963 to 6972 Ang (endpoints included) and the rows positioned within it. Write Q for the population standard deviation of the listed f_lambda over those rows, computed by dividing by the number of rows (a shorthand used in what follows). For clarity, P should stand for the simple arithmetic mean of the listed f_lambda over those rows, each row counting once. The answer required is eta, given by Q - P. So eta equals -6.41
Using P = 6.42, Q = 0.02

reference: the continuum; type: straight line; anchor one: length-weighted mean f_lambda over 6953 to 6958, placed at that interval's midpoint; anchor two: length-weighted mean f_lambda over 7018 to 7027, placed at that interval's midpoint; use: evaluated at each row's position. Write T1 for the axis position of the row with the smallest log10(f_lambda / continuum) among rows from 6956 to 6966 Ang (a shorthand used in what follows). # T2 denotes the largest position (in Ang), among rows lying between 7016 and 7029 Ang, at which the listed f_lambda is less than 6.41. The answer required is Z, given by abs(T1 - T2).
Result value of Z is 62.8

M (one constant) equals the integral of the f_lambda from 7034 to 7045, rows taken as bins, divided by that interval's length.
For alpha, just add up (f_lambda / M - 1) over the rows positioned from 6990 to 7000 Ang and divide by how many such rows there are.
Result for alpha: -0.002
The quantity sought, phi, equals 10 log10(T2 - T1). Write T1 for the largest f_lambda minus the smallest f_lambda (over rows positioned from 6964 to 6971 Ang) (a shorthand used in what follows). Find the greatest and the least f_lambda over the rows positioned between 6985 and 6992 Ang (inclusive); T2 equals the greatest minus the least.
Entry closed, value -8.5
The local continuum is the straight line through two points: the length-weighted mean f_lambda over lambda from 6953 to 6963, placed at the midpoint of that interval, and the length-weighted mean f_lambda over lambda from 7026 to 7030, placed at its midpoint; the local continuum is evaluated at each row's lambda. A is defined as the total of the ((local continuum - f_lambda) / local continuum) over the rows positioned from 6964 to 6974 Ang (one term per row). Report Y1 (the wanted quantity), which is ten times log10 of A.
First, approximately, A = 0.02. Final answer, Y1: -16.4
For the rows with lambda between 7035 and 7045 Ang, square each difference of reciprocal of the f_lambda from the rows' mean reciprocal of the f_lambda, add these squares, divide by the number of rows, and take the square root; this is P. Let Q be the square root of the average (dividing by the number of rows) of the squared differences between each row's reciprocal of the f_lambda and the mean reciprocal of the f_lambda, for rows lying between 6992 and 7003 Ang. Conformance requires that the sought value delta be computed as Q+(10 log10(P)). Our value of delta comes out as -28.9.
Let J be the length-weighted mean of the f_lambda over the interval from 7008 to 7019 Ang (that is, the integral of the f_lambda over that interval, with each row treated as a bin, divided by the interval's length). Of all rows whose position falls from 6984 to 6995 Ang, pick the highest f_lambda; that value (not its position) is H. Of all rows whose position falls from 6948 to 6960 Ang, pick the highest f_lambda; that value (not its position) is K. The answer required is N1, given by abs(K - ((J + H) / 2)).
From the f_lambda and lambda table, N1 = 0.14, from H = 6.528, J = 6.39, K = 6.602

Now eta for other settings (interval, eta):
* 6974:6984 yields -6.44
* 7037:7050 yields -6.10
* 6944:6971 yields -6.42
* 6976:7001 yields -6.14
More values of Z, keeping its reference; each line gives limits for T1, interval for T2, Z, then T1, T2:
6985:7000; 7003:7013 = 14.5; 6997.38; 7011.90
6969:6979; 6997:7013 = 41.9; 6970.04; 7011.90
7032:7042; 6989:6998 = 43.6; 7041.02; 6997.38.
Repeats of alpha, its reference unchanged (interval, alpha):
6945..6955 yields 0.063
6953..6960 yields 0.063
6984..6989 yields 0.055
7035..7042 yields 0.003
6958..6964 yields 0.051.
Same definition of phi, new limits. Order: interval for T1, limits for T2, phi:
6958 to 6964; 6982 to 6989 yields -12.8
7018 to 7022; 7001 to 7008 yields -9.0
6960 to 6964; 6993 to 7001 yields -10.6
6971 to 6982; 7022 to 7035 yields -10.8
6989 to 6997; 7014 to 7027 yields -17.7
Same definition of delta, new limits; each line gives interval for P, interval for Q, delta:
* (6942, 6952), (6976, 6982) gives -28.0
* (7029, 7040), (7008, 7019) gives -29.4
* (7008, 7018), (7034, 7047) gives -30.9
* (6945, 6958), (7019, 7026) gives -29.2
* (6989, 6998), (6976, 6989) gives -24.7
